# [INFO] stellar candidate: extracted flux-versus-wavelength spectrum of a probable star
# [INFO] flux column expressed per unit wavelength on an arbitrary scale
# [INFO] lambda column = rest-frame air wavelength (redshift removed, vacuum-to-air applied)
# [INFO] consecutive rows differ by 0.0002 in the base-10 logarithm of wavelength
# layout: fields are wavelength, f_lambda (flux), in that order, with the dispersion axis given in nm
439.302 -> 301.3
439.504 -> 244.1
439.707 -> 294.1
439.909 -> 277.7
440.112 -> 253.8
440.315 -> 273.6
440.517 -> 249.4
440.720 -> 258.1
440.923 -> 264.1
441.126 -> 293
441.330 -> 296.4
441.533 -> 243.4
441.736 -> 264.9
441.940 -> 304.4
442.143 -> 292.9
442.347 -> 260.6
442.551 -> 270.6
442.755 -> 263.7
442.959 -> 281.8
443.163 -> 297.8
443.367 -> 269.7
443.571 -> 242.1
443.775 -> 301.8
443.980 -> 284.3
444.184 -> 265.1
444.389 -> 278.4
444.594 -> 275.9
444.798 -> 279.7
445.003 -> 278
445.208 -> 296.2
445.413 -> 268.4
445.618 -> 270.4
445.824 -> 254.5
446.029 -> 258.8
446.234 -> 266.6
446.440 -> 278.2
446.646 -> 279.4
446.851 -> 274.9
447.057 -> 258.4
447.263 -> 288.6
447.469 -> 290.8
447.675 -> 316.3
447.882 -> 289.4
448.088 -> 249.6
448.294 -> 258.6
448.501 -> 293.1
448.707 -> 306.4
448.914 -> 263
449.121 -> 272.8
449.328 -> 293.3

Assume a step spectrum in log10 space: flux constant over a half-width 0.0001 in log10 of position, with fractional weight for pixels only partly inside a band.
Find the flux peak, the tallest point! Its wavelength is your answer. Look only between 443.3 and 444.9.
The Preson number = 443.775 nm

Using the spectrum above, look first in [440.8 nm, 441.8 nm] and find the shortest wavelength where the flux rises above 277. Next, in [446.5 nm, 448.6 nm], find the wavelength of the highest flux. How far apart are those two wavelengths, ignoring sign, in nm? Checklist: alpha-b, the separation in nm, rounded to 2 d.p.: 6.55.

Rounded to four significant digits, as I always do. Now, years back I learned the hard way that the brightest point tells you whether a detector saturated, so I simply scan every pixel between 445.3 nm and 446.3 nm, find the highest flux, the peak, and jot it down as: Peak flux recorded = 270.4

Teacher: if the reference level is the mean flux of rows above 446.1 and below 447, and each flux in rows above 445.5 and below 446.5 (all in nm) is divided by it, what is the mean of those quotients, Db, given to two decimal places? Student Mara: 0.97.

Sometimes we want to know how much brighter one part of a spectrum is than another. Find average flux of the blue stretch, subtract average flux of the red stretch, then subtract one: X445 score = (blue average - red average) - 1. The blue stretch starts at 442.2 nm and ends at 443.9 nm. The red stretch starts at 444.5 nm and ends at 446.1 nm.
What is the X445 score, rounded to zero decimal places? 0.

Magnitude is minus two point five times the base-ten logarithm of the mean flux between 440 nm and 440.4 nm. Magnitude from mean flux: -6.05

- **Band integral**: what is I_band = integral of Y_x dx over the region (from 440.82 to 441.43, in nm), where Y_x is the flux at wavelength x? 173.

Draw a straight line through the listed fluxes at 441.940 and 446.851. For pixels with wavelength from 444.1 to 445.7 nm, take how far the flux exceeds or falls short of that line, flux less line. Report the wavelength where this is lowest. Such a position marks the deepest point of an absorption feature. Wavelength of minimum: 444.184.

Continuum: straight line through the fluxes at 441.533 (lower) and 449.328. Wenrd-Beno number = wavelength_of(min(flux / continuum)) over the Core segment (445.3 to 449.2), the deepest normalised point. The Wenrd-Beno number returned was 448.088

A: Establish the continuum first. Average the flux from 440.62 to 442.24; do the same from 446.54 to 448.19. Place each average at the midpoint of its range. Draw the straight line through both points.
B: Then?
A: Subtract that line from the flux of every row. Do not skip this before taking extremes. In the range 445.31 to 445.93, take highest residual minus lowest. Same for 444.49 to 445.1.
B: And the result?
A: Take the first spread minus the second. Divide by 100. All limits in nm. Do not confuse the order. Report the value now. 0.12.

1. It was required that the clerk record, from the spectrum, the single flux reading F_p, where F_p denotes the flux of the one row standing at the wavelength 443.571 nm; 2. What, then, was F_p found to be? 242.1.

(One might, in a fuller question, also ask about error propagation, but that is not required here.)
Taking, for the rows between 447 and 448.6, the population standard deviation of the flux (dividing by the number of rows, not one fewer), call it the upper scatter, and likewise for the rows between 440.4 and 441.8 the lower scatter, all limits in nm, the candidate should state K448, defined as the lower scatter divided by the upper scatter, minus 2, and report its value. -1.1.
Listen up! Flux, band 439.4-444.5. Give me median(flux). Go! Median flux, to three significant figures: 271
